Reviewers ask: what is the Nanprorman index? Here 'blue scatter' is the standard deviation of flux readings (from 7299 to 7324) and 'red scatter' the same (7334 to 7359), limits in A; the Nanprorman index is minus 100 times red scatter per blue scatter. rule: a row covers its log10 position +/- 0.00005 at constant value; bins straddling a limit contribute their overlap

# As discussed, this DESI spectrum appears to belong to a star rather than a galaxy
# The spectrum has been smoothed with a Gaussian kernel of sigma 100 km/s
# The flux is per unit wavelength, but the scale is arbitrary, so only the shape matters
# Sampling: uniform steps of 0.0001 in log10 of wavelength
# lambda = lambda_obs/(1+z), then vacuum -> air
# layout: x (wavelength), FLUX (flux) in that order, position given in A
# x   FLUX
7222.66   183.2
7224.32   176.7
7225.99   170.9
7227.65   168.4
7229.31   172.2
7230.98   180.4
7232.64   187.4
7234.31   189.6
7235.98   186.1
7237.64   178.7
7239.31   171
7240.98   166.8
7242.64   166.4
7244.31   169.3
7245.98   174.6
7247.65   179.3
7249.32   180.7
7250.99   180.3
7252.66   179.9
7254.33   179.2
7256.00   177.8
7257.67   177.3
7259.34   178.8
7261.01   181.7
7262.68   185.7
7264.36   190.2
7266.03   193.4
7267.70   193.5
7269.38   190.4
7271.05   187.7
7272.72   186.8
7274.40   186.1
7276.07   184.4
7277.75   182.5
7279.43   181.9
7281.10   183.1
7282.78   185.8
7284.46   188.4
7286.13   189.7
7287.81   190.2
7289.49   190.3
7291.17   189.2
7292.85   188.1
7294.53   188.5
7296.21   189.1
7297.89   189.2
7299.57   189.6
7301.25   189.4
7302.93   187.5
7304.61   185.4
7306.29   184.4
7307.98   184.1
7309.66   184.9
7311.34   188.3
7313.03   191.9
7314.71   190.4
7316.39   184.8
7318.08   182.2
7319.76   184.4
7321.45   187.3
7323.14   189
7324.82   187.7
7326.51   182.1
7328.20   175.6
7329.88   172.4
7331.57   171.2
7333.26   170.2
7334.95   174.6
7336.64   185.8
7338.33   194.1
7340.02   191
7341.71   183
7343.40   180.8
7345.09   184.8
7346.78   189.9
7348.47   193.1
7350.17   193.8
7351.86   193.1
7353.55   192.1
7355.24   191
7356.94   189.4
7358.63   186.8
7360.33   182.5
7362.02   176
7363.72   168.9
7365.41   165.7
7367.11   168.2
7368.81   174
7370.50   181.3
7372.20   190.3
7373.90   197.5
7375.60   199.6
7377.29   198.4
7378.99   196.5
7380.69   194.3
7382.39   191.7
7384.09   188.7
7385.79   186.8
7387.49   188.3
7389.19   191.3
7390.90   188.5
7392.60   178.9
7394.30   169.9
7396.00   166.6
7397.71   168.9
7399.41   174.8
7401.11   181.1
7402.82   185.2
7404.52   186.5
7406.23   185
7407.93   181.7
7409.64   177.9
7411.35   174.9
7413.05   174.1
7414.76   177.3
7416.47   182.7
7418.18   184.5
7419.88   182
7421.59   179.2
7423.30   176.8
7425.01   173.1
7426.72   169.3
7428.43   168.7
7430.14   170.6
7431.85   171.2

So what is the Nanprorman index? -198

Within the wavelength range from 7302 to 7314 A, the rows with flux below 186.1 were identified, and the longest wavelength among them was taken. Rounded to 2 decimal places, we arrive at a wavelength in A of 7309.66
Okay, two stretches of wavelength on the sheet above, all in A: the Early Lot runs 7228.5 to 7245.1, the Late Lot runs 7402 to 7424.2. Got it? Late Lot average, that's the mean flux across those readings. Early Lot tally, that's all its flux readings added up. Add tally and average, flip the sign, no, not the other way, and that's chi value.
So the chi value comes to -1948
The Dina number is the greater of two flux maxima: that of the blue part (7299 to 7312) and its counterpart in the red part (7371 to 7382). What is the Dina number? 200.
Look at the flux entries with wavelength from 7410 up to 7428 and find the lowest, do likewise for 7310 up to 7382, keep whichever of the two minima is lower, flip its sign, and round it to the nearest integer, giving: -166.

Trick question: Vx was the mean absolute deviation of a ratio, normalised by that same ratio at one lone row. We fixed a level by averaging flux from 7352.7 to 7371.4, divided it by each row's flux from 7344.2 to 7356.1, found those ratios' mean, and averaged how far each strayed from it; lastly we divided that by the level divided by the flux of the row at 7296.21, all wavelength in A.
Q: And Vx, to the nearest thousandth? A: 0.011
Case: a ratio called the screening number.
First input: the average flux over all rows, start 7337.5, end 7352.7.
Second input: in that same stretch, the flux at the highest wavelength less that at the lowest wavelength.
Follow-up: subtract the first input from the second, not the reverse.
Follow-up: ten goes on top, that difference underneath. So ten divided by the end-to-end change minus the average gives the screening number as -0.0526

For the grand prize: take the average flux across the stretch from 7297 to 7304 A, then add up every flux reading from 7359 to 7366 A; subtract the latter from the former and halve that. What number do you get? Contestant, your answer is -252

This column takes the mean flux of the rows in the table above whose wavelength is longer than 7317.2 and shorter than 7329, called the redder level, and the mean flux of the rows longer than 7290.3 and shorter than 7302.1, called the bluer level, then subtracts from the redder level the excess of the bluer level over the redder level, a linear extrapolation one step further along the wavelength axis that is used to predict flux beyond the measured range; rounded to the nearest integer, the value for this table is 179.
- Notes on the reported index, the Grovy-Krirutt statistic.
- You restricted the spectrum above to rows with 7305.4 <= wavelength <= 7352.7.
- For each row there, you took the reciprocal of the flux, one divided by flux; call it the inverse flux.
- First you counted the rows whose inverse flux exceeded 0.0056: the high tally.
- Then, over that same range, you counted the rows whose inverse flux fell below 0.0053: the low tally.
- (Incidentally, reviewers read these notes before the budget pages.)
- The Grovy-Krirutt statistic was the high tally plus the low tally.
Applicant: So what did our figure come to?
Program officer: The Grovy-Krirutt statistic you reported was 14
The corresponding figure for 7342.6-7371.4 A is 12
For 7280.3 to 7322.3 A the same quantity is 10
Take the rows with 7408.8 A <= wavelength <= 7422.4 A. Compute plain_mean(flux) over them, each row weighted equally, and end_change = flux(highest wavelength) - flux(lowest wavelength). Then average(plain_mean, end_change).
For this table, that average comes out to 90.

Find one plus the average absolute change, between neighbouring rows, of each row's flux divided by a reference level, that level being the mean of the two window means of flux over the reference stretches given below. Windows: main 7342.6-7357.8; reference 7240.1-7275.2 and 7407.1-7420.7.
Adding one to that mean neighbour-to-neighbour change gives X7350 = 1.012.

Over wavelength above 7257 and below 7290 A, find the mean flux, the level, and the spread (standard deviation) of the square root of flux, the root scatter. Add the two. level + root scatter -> 187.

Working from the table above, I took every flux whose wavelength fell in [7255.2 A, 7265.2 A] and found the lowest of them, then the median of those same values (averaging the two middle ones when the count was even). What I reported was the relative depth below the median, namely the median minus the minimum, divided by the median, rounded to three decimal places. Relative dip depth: 0.016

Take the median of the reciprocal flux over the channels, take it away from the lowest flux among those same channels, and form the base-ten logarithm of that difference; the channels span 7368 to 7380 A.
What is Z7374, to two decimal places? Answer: 2.24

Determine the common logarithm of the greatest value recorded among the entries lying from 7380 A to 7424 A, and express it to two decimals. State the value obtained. 2.29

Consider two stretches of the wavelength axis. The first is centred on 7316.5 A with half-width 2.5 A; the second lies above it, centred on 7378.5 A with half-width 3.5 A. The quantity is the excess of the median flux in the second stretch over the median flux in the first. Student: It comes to 13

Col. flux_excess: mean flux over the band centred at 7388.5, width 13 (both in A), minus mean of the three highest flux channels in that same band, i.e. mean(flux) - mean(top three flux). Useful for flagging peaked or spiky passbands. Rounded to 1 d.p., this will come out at -5.1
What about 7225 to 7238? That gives -8.5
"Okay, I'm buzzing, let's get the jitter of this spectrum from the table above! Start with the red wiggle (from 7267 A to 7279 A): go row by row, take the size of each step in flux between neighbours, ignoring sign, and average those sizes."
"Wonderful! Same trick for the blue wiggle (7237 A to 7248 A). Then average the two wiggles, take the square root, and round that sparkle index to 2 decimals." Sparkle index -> 1.74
